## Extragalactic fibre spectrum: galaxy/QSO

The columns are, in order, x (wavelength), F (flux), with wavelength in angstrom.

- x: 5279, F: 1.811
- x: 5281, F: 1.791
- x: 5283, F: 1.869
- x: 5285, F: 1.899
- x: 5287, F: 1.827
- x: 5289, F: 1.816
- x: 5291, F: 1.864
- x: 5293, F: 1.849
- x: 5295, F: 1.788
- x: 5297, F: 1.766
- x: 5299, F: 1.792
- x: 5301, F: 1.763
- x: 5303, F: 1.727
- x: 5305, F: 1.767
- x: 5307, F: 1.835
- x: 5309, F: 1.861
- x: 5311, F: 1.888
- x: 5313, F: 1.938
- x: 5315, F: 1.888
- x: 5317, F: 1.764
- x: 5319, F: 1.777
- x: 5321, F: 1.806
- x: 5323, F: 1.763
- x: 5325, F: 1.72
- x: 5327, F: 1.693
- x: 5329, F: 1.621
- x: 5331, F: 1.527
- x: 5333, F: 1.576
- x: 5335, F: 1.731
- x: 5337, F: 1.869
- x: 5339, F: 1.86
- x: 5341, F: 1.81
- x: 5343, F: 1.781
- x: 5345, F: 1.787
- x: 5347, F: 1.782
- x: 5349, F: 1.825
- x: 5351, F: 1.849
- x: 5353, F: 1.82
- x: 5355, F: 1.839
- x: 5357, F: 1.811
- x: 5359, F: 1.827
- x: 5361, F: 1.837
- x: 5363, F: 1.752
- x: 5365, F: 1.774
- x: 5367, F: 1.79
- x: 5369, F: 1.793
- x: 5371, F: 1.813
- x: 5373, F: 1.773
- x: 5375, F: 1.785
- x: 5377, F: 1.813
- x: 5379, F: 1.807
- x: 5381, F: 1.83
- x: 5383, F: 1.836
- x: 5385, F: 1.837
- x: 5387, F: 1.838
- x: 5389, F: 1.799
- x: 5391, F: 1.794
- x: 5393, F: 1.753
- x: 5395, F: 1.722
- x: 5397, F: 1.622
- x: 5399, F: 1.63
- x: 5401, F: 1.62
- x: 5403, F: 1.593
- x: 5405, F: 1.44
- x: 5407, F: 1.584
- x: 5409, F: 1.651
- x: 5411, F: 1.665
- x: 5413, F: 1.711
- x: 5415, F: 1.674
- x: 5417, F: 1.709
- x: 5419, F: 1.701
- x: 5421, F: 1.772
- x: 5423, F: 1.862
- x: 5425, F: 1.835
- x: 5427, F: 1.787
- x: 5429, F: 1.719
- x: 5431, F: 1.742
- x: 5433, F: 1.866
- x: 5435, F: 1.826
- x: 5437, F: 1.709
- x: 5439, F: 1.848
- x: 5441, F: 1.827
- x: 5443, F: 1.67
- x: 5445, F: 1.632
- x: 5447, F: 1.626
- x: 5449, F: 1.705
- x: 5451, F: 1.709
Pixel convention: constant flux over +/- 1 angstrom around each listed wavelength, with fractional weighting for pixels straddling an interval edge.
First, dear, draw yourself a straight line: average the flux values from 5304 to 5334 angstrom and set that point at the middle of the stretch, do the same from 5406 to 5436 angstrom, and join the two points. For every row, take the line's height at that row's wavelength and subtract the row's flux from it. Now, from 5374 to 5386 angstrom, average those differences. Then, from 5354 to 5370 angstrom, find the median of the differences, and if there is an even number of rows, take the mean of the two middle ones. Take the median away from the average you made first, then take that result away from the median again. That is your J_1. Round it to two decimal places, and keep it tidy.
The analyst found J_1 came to -0.03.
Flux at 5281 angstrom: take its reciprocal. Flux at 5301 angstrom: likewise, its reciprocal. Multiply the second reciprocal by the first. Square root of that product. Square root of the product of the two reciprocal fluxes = 0.563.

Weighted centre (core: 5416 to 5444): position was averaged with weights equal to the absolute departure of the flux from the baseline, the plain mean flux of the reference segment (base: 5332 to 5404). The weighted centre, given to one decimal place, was 5431.0 angstrom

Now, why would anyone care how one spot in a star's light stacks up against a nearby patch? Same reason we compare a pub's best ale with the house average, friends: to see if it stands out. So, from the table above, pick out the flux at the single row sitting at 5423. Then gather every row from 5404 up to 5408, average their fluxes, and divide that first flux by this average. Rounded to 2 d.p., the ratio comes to 1.23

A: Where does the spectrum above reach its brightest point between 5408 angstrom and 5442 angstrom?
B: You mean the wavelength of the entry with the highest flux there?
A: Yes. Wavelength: 5433 angstrom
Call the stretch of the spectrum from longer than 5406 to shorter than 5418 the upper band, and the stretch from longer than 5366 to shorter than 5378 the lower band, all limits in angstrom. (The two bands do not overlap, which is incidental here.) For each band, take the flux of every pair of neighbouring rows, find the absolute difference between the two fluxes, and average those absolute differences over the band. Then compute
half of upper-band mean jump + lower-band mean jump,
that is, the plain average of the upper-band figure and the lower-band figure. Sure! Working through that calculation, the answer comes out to 0.0302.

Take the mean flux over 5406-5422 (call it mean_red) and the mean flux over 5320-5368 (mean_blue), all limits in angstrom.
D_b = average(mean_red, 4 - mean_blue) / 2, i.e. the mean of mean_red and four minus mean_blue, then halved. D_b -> 0.979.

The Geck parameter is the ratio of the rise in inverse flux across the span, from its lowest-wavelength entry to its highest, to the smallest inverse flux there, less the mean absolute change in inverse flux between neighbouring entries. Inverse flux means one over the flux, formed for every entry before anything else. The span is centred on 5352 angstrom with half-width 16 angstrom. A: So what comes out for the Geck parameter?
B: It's 0.036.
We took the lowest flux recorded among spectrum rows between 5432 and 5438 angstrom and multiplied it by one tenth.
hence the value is 0.171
